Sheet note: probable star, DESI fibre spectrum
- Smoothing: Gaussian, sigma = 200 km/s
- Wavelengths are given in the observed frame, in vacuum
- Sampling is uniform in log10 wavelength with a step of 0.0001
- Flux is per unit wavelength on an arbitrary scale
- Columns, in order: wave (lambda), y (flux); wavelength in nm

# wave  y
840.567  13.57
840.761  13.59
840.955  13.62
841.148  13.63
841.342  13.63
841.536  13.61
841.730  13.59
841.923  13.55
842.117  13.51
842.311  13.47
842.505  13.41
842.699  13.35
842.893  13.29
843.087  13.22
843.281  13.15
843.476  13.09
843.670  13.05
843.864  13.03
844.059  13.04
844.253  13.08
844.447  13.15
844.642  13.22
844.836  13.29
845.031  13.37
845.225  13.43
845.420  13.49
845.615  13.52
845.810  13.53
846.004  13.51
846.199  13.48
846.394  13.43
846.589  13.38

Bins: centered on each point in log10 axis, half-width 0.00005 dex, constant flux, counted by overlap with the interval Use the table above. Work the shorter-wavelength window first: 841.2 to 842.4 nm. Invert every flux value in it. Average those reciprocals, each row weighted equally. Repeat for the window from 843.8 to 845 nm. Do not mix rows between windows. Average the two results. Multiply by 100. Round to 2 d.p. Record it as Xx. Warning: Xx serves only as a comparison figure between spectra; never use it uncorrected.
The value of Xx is 7.49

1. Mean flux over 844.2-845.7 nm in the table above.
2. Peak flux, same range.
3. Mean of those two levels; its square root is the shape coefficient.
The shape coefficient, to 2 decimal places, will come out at 3.66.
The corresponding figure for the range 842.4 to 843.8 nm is 3.65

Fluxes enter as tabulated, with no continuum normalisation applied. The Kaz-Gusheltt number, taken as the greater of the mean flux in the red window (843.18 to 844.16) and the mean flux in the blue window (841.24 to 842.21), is 13.6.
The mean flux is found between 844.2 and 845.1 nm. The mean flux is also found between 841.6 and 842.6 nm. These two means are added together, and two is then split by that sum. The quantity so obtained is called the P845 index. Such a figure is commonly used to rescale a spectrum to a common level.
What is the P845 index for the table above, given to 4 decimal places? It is 0.0748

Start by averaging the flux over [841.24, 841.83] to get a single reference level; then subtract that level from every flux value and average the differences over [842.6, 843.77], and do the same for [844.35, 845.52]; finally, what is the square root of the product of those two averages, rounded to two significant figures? 0.35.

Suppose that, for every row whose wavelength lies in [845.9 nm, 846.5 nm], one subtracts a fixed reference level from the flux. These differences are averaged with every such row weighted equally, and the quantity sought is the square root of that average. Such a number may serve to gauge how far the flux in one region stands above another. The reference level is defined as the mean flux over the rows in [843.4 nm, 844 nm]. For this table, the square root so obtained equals 0.65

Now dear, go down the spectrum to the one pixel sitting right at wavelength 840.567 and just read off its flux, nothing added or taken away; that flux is 13.57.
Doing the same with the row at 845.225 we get 13.43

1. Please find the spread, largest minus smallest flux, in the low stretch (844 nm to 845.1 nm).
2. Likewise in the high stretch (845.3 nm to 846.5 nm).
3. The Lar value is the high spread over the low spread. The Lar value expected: 0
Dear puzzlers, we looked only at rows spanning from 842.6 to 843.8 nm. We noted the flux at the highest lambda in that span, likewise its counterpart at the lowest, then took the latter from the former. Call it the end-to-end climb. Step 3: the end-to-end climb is -0.3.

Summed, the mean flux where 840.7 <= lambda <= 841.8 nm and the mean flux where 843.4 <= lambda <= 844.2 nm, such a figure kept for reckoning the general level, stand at 26.7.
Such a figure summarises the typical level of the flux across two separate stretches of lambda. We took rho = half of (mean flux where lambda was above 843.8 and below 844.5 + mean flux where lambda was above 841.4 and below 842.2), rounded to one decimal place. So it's 13.3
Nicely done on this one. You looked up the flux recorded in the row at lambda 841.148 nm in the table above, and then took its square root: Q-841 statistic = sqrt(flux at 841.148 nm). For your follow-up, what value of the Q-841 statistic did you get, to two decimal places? 3.69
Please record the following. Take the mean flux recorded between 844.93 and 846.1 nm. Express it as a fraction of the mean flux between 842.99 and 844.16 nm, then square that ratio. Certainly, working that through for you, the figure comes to 1.06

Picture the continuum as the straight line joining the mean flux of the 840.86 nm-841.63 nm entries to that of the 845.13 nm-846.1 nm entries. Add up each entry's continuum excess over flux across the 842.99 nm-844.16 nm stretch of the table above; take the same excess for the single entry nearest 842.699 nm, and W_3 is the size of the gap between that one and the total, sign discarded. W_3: 2.52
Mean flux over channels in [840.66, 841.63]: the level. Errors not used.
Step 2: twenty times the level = 272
